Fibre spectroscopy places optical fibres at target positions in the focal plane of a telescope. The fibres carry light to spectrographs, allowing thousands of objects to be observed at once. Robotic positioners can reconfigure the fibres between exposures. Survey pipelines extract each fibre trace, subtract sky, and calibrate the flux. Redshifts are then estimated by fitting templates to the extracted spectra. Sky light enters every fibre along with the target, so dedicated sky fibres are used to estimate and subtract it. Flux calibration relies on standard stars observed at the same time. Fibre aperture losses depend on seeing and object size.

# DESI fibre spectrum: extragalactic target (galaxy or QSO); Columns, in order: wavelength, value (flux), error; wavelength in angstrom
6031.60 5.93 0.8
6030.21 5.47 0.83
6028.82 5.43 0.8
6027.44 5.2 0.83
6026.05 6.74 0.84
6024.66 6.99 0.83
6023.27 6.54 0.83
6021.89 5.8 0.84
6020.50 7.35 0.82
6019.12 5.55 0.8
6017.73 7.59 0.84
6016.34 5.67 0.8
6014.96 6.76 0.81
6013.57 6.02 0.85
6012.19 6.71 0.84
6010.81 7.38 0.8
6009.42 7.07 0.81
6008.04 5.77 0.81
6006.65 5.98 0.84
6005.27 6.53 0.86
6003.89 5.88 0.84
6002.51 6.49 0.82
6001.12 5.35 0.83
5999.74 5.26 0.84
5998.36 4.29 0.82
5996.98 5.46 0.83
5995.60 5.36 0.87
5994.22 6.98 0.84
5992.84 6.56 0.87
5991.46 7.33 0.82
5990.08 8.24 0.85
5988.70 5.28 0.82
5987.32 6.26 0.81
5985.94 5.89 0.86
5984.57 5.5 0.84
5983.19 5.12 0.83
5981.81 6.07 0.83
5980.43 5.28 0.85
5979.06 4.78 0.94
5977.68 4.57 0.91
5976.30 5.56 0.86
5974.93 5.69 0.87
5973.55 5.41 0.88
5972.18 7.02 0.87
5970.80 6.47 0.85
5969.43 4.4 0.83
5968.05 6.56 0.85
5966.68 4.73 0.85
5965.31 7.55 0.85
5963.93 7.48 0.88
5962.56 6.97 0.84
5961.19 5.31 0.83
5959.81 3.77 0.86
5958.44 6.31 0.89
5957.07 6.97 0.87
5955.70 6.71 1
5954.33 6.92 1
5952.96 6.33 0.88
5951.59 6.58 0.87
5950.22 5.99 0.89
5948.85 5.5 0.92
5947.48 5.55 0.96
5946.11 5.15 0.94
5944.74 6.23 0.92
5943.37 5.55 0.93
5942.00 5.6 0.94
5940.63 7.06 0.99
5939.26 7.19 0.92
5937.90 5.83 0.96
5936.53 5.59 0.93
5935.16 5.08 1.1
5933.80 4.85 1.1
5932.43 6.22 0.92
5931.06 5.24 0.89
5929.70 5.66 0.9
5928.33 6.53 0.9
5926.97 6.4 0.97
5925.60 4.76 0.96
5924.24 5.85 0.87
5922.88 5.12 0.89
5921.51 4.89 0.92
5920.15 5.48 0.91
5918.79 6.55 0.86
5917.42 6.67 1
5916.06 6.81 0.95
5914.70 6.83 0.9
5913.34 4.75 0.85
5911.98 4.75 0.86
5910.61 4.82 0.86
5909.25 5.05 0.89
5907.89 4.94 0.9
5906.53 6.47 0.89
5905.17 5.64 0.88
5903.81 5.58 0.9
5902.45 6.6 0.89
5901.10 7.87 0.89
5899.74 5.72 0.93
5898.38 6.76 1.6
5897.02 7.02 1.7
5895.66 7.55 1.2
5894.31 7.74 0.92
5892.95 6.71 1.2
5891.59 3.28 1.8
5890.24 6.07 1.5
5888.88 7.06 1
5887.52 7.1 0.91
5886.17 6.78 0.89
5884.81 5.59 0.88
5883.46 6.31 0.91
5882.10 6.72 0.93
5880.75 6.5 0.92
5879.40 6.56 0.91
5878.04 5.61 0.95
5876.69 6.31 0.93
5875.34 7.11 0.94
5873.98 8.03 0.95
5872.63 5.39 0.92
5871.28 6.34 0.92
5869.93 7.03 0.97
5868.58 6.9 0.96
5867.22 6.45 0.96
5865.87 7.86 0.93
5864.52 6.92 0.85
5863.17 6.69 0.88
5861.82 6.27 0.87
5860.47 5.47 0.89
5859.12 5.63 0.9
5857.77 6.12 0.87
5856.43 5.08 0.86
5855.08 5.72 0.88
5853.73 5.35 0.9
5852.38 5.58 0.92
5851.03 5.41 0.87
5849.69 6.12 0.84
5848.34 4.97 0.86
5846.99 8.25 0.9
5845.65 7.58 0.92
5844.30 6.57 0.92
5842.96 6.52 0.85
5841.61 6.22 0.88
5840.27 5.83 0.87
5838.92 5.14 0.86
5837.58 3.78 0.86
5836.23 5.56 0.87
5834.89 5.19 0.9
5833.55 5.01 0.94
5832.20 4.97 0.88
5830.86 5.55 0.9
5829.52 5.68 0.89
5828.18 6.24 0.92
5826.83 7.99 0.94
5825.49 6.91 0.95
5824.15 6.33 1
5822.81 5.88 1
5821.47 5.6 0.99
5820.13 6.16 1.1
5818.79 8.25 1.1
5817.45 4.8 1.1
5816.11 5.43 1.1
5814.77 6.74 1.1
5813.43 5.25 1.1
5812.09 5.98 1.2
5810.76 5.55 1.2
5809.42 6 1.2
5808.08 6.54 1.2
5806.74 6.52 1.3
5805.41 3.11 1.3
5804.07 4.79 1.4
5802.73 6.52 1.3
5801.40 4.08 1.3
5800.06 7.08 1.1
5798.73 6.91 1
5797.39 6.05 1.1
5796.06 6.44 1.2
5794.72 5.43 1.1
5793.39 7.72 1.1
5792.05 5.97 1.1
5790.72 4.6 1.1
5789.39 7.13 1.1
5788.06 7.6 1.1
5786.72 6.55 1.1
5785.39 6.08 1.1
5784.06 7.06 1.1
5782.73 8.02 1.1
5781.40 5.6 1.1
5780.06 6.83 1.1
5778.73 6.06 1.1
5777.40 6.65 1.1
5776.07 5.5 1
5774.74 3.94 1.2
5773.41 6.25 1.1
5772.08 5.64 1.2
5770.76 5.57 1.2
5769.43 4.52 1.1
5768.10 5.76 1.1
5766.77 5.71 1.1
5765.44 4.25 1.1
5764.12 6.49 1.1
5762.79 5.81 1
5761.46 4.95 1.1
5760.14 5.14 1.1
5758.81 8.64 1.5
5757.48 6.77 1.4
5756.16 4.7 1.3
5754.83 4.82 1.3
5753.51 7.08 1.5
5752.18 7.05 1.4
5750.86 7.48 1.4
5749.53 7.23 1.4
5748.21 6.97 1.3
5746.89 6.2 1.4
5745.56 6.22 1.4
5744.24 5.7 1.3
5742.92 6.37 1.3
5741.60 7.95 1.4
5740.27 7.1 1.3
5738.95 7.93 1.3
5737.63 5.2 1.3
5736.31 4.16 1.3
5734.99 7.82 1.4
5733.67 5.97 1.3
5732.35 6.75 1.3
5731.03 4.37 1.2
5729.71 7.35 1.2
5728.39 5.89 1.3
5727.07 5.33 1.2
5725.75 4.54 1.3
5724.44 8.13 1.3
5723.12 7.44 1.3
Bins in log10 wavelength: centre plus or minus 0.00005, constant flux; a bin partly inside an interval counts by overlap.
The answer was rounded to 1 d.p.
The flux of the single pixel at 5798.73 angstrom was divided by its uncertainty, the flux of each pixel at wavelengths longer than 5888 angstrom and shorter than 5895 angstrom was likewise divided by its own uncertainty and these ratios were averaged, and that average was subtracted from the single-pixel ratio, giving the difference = 1.5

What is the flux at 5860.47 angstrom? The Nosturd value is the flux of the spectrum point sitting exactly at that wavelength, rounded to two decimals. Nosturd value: 5.47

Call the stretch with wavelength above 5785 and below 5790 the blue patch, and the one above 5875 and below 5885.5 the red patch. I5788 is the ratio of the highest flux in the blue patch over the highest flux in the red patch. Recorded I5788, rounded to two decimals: 1.07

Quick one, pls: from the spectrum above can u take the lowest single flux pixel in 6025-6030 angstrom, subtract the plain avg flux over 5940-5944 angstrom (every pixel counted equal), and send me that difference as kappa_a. -0.9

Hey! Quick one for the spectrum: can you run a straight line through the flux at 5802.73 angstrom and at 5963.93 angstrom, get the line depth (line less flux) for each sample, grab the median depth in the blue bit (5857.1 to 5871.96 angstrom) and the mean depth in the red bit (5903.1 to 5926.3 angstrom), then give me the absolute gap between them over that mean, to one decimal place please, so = 0.7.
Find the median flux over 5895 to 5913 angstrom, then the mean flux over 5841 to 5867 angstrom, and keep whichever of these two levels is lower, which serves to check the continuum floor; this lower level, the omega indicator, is 5.72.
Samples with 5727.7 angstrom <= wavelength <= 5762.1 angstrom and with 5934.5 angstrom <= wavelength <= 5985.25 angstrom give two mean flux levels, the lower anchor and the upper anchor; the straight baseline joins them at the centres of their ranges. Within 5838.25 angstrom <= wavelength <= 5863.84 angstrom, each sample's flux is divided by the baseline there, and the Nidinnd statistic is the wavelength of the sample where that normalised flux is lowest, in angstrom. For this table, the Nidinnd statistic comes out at 5848.34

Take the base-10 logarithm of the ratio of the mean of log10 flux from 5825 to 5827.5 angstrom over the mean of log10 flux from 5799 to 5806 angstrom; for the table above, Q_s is 0.10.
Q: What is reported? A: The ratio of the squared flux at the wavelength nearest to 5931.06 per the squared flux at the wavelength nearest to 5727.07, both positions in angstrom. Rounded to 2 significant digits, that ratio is 0.97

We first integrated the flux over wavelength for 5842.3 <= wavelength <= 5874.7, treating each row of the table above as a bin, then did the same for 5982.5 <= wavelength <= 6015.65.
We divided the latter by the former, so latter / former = 0.99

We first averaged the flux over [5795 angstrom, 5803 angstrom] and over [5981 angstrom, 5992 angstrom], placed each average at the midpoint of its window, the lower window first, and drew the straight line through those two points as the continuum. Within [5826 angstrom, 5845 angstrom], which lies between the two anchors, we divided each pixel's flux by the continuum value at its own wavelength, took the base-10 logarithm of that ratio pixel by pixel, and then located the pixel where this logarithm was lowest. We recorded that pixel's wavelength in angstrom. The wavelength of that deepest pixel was 5837.58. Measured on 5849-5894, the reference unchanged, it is 5891.59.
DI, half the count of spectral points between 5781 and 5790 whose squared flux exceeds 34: 3.0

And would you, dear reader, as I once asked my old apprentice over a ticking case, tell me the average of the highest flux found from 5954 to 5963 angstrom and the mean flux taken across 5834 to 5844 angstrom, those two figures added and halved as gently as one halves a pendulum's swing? 6.2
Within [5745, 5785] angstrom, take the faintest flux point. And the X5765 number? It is 3.94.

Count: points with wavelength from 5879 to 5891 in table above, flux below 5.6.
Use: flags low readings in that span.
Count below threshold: 1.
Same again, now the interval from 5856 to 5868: 2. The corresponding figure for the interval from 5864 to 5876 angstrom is 1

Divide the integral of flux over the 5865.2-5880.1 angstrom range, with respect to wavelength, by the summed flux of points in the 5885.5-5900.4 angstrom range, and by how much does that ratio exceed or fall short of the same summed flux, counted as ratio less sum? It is -70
